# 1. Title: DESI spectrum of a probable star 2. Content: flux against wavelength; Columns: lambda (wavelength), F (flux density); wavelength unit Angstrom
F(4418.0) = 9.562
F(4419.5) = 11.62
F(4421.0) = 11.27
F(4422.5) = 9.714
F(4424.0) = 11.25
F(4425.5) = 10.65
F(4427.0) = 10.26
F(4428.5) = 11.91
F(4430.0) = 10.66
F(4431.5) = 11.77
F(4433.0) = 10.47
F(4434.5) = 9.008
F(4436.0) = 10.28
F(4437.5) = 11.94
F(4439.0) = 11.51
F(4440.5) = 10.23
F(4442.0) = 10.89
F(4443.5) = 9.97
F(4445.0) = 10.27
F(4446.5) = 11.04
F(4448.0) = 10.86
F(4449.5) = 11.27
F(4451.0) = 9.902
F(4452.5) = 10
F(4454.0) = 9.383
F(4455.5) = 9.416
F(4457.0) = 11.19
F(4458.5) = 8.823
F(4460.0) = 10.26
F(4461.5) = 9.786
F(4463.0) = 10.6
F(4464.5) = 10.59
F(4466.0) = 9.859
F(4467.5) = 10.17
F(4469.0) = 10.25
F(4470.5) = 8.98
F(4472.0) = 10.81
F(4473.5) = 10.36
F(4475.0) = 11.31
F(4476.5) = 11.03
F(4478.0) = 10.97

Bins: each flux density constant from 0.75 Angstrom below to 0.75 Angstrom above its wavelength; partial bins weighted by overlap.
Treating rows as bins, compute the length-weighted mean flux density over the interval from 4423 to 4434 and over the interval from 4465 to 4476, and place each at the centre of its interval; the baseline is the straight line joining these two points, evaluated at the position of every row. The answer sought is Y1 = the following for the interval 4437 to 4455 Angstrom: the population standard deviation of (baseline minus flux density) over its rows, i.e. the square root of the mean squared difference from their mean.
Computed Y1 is 0.68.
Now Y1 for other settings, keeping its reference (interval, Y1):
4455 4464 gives 0.78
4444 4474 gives 0.66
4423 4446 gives 0.77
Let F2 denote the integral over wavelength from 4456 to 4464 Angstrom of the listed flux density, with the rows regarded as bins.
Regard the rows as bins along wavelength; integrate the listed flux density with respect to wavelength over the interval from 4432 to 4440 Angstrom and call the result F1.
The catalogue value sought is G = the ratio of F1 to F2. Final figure 1.05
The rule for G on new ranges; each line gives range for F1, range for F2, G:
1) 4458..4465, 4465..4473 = 0.87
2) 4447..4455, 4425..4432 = 1.06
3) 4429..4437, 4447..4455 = 1.02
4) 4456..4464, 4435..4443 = 0.93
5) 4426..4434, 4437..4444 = 1.15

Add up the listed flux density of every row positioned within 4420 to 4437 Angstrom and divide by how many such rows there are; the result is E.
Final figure 10.7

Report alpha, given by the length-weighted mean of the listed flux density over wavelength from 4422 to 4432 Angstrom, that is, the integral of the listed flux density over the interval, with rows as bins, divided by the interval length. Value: 10.9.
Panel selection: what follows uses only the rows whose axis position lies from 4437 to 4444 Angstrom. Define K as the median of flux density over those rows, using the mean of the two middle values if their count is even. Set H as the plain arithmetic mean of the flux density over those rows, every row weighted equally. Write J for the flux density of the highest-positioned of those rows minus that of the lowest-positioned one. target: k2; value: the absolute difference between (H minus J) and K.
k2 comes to 2.0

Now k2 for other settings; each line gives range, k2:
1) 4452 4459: 1.5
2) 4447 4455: 1.8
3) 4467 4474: 0.3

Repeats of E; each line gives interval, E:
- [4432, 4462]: 10.3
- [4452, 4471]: 9.9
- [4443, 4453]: 10.5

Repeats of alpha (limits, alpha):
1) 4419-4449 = 10.8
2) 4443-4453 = 10.5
